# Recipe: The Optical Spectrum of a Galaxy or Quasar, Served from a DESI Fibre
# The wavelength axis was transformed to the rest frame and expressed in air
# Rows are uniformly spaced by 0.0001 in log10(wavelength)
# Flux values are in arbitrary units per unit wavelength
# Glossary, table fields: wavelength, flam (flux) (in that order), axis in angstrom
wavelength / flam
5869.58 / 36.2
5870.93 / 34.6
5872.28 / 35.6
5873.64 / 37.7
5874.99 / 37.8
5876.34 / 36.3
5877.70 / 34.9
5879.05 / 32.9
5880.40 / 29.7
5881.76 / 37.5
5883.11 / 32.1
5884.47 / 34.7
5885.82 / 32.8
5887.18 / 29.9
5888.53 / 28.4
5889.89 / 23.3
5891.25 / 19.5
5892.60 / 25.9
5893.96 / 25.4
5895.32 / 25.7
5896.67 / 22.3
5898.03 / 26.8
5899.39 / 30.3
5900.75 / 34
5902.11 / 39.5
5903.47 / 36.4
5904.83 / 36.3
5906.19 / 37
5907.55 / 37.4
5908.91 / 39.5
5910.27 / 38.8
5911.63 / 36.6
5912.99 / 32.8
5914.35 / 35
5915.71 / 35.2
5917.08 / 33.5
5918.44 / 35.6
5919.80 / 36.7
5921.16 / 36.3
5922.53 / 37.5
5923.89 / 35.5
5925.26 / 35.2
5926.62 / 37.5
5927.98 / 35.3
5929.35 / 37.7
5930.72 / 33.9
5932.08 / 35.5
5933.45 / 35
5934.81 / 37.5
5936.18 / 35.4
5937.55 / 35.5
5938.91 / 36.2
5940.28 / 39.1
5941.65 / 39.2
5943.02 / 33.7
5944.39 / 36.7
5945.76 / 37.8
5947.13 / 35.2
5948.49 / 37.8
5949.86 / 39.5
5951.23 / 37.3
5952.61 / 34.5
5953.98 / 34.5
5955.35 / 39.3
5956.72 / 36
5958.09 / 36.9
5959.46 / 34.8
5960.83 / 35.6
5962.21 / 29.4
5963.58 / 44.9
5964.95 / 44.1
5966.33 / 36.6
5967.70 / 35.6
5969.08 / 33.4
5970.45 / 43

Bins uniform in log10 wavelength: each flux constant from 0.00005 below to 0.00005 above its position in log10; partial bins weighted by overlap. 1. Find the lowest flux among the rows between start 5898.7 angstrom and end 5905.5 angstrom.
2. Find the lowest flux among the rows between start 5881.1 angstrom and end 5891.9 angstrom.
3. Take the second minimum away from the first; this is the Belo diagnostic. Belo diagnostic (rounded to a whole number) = 11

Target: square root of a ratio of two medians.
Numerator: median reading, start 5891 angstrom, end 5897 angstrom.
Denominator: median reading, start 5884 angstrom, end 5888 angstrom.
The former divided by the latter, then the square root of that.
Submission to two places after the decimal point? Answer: 0.88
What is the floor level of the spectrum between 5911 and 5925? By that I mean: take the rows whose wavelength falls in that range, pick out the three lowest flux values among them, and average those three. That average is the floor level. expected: 34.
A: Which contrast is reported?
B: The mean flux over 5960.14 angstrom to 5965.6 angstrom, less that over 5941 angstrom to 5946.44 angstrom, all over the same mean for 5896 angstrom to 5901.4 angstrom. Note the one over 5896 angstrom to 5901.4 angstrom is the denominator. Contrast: 0.06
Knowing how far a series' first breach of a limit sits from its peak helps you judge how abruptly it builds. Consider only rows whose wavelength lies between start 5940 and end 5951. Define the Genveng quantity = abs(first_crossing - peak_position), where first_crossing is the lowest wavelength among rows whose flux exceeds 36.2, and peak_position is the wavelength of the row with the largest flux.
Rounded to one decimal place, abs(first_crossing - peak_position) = 9.6 angstrom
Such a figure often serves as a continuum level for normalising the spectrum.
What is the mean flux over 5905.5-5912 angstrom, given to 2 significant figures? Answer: 38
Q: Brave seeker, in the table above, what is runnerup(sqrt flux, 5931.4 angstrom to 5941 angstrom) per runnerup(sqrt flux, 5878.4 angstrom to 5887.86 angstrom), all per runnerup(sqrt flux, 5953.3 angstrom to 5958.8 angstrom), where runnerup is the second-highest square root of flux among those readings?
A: 0.171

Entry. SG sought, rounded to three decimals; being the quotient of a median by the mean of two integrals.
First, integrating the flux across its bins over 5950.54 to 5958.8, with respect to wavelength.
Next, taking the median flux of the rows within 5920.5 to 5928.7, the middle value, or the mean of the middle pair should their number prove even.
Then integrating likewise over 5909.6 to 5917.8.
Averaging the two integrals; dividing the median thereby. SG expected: 0.122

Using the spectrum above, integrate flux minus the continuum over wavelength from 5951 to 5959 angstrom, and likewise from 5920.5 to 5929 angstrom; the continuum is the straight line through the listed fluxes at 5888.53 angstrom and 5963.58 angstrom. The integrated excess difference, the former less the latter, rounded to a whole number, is -53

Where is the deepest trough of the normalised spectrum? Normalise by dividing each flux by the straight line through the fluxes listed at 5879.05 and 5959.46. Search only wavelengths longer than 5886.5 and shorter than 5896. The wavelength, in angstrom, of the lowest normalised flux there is 5891.25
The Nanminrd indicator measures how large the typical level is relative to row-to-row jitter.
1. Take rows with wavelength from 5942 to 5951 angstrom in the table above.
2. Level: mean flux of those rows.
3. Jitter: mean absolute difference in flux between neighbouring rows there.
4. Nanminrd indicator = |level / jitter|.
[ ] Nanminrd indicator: 17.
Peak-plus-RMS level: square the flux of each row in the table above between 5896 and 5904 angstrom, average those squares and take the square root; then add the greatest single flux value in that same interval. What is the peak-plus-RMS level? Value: 72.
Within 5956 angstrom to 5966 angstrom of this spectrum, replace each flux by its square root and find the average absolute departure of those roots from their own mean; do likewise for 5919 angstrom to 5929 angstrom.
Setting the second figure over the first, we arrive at 0.2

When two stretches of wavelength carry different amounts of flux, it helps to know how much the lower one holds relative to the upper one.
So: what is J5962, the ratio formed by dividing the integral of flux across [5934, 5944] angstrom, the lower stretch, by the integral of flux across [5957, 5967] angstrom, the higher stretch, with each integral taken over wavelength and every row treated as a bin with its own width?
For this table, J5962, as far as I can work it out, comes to 1.0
